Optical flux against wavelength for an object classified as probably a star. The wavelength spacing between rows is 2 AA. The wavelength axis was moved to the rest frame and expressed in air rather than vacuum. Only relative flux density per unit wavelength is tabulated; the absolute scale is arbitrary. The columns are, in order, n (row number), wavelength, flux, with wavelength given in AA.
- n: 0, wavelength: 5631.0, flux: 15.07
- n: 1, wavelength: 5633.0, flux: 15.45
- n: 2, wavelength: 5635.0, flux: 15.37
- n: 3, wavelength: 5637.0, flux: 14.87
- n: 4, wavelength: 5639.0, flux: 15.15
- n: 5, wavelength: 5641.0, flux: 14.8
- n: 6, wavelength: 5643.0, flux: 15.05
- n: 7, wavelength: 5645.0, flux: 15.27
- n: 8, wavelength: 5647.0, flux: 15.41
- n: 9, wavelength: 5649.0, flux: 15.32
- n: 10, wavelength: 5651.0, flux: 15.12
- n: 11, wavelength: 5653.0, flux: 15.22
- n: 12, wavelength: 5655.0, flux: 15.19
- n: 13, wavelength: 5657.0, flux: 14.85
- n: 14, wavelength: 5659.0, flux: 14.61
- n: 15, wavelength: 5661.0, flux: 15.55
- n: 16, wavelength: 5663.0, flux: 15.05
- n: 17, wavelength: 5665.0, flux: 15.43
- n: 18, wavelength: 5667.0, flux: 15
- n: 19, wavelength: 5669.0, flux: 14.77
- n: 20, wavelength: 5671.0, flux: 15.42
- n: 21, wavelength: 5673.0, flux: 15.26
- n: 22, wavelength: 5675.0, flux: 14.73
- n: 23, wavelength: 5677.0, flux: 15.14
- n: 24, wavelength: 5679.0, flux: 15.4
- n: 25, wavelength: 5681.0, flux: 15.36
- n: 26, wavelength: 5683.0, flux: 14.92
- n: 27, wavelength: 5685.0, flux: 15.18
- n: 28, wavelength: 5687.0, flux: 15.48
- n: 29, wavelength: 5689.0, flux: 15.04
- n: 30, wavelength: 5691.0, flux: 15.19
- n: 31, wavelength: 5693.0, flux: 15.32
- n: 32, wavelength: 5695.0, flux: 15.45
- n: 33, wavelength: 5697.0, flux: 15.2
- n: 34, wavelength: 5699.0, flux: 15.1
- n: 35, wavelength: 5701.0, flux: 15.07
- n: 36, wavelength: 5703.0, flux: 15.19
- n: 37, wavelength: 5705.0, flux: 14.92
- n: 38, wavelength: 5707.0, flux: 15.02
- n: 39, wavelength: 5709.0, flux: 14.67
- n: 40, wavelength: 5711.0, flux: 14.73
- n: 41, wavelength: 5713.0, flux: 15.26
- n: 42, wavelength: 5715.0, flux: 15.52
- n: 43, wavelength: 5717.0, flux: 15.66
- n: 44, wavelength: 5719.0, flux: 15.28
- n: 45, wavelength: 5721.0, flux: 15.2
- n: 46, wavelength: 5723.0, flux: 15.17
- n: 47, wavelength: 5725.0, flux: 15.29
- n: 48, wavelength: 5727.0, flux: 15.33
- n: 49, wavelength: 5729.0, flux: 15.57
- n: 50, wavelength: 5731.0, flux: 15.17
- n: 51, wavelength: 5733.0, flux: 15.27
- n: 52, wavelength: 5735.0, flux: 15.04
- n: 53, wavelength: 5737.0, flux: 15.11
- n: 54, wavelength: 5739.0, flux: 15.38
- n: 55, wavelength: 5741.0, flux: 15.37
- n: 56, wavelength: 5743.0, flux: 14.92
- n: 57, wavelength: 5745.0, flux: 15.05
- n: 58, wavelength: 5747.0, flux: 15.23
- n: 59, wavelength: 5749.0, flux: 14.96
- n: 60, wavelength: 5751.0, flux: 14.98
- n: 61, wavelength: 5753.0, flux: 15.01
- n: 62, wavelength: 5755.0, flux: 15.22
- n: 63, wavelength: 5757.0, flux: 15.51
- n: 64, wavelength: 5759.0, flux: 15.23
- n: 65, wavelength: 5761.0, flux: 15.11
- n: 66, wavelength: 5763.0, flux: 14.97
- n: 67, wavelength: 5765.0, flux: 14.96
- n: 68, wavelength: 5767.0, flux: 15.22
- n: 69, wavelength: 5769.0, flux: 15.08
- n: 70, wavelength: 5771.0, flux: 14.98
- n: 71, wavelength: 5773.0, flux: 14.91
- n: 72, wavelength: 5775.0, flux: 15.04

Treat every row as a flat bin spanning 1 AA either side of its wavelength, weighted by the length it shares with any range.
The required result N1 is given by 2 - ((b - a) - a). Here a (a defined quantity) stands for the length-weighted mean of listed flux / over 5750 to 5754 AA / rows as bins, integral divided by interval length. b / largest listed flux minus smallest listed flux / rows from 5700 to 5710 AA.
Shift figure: 31.47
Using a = 15.0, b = 0.520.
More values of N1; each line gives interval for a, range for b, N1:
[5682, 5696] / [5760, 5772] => 32.19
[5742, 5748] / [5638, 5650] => 31.52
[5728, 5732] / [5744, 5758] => 32.19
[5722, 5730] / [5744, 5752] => 32.41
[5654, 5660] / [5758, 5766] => 31.50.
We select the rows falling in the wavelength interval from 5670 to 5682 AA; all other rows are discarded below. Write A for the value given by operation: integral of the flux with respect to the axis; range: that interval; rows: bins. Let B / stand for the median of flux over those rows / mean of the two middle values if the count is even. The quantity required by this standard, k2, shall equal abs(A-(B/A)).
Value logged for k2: 183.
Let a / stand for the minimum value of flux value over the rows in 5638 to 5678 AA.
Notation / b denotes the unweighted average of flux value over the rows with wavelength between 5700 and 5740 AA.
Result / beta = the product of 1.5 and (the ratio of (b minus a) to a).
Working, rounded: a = 14.61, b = 15.2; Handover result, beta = 0.06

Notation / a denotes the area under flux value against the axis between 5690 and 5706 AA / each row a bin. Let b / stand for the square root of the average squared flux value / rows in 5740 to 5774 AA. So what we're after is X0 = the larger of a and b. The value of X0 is 243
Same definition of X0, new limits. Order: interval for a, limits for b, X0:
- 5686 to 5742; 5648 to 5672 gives 852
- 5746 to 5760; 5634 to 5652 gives 212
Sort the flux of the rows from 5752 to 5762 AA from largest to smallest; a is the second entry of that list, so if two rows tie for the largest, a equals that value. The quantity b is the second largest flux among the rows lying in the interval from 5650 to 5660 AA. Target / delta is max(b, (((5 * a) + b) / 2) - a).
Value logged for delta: 30.4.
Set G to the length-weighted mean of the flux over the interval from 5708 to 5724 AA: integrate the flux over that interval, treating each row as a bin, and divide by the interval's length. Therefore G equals 15.2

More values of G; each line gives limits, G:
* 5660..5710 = 15.2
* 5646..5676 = 15.1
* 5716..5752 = 15.2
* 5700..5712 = 14.9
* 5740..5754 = 15.1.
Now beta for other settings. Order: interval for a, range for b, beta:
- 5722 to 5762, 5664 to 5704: 0.03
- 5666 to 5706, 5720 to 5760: 0.05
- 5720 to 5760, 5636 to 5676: 0.02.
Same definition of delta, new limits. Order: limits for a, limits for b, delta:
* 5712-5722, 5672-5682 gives 31.0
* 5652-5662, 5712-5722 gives 30.6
